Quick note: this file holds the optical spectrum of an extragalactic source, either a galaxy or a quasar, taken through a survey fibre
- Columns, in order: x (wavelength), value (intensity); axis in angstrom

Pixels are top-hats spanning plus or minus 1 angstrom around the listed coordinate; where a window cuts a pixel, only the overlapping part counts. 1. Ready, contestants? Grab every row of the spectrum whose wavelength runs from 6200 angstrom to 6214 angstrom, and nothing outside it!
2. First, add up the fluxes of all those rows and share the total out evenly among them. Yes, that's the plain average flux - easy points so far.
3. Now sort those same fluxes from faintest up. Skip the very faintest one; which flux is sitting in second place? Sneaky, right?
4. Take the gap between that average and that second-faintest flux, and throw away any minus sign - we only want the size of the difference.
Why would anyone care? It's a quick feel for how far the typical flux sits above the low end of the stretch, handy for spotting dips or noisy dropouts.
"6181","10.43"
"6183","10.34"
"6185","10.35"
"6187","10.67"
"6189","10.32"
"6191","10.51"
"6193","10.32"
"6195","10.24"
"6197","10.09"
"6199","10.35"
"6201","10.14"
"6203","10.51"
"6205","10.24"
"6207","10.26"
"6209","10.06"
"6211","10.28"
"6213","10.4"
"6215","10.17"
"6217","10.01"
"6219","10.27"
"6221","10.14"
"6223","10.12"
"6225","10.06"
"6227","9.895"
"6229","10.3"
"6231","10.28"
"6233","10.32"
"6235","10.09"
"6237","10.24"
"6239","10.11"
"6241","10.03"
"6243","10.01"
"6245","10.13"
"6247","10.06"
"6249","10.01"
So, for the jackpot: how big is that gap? 0.130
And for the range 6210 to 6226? 0.121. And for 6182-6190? 0.080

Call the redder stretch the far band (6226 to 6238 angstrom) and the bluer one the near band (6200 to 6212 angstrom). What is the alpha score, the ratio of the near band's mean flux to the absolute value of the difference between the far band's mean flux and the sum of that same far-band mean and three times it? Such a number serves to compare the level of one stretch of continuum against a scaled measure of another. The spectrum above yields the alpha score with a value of 0.335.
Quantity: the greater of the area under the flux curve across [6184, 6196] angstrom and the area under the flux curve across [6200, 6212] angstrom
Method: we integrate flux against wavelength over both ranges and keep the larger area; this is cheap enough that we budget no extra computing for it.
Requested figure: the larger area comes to 125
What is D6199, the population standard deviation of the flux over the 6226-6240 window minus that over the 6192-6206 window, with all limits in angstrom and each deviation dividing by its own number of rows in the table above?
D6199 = 0.013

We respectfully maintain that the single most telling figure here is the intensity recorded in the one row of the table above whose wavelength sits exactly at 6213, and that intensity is 10.4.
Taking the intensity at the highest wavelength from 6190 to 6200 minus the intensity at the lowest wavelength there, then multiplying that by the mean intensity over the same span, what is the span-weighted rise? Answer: -1.6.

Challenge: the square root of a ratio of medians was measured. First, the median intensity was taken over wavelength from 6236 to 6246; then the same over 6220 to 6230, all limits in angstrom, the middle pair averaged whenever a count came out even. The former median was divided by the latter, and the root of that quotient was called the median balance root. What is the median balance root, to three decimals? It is 1.000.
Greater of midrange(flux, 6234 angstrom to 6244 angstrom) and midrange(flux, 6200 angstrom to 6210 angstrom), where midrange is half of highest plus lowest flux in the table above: 10.3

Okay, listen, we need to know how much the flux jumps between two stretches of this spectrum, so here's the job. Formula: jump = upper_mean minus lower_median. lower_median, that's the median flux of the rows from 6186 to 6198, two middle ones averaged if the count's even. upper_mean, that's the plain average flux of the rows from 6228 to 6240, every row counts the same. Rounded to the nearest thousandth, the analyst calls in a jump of -0.097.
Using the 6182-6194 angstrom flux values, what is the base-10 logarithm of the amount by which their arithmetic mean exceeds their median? -1.13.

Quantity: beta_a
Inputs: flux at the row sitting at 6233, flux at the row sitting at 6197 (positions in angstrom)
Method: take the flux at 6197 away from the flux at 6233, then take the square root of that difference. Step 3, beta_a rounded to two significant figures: 0.48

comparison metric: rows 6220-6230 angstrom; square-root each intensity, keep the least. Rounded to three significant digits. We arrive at 3.15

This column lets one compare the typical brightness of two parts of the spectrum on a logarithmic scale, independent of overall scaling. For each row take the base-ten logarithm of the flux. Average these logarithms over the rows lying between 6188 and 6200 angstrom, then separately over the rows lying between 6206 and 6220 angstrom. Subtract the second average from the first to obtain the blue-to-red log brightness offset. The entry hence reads 0.0041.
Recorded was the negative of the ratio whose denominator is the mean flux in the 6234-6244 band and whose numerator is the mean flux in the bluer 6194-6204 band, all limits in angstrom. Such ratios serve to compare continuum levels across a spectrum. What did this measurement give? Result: -1.017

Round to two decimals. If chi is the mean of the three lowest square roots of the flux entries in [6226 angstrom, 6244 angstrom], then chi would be 3.16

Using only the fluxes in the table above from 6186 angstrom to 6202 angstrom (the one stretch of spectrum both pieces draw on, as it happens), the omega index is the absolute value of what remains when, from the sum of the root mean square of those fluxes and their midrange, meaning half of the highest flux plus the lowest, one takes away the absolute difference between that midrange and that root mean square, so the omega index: 20.7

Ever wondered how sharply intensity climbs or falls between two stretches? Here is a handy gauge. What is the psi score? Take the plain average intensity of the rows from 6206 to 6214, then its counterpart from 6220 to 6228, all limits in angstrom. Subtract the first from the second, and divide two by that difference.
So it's -10.2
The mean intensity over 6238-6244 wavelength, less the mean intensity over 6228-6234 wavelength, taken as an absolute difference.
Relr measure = 0.25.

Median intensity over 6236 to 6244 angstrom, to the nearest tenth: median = 10.1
